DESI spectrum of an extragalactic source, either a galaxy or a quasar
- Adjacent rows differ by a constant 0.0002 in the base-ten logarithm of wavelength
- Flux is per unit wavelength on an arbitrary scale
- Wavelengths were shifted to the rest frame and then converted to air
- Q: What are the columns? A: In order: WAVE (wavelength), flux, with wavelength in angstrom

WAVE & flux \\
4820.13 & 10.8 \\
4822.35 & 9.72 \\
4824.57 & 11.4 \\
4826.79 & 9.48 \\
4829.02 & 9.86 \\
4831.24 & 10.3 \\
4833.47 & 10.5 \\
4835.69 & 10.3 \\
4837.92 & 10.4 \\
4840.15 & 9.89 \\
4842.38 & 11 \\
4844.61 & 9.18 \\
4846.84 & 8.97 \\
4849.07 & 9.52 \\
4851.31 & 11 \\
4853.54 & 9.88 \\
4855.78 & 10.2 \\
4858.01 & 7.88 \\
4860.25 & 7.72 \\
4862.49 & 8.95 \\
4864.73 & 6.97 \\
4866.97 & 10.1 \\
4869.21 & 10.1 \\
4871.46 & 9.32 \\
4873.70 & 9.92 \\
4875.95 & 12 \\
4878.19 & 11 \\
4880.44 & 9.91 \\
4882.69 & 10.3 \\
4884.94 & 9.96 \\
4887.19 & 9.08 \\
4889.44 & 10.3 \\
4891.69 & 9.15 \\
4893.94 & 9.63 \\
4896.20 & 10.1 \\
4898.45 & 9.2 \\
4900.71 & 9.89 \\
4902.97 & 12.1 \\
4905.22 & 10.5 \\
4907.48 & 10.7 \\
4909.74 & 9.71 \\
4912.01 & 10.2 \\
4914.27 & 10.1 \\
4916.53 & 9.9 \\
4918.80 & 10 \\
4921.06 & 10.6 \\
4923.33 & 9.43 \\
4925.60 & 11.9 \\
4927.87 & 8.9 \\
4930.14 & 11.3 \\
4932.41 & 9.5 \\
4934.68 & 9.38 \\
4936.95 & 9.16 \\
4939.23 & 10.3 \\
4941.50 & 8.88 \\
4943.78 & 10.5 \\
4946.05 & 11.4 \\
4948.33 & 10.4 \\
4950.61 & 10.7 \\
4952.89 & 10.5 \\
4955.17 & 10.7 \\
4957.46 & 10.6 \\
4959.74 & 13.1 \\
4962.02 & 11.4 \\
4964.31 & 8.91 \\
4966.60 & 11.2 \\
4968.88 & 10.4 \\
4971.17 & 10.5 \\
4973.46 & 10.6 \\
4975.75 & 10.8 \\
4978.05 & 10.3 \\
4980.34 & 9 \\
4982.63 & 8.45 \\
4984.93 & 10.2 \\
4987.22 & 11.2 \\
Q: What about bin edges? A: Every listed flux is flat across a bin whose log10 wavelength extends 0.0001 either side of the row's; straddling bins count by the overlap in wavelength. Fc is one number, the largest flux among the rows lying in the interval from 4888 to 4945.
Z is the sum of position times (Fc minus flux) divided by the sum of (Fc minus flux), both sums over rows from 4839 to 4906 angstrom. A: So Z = 4870.5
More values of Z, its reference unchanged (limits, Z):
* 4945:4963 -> 4952.1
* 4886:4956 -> 4919.4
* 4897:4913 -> 4905.0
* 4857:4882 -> 4866.3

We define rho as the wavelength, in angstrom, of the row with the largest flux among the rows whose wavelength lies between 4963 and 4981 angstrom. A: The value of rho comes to 4966.60 angstrom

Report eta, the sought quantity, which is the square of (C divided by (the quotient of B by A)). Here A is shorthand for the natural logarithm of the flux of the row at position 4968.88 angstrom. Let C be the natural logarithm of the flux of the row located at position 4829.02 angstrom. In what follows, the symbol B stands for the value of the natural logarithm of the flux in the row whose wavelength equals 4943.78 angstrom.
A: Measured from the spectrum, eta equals 5.2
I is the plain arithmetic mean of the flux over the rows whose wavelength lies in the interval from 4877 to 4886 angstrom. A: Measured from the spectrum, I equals 10.3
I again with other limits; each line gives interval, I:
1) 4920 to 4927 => 10.6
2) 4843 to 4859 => 9.5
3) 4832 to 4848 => 10.0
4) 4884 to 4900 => 9.6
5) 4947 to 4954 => 10.5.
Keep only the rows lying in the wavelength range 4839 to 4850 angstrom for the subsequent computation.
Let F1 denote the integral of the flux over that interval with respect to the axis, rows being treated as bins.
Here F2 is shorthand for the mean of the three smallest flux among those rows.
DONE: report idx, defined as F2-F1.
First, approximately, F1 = 107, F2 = 9.2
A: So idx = -98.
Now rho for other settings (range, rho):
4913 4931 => 4925.60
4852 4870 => 4855.78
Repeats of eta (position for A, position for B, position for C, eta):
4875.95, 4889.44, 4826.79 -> 5.7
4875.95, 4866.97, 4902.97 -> 7.2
